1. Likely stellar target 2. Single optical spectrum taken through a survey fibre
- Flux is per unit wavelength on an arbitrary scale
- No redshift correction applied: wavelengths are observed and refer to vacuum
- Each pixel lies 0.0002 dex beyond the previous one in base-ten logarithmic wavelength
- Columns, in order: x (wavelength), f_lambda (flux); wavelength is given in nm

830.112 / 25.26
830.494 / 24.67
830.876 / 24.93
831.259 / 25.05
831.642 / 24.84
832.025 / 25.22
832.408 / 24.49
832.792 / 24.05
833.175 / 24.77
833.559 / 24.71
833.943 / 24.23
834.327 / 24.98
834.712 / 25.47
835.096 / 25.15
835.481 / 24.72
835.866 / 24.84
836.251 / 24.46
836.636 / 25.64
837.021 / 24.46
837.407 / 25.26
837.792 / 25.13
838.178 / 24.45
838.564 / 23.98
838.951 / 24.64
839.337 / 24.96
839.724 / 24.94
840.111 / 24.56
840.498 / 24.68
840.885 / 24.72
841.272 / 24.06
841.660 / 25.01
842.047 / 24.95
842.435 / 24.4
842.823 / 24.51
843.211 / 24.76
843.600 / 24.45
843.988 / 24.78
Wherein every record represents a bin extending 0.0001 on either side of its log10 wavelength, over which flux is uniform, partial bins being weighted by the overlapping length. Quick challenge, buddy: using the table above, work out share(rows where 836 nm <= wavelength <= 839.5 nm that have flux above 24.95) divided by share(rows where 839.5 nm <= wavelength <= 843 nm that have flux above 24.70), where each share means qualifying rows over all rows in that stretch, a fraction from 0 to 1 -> 1.0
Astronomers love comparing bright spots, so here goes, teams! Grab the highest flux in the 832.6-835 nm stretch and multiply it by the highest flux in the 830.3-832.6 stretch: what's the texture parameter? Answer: 642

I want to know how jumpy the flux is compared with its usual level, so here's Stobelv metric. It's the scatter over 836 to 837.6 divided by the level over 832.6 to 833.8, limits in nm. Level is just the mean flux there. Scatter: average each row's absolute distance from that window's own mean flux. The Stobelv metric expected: 0.020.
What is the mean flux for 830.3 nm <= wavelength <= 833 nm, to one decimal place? 24.8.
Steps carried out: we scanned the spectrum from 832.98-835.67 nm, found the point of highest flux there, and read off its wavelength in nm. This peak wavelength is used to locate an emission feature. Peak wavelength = 834.712 nm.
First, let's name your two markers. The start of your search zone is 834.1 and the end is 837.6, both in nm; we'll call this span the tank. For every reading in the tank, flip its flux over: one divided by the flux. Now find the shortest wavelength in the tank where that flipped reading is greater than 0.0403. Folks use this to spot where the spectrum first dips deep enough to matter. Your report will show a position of 835.481 nm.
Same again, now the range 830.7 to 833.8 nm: 832.408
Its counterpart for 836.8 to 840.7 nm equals 837.021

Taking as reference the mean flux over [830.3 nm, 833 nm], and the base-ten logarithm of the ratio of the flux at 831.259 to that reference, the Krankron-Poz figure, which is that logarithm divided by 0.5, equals 0.010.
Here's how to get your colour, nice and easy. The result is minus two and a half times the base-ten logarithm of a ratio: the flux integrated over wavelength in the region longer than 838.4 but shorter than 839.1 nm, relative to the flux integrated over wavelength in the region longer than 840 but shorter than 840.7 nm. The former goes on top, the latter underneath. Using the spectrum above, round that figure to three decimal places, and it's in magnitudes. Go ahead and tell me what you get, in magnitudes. 0.016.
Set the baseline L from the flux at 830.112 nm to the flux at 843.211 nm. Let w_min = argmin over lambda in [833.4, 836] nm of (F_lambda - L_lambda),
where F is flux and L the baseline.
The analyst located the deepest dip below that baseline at 833.943 nm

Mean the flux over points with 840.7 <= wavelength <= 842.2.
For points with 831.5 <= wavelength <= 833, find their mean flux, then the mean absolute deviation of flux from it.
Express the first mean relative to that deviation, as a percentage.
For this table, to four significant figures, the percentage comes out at 6496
